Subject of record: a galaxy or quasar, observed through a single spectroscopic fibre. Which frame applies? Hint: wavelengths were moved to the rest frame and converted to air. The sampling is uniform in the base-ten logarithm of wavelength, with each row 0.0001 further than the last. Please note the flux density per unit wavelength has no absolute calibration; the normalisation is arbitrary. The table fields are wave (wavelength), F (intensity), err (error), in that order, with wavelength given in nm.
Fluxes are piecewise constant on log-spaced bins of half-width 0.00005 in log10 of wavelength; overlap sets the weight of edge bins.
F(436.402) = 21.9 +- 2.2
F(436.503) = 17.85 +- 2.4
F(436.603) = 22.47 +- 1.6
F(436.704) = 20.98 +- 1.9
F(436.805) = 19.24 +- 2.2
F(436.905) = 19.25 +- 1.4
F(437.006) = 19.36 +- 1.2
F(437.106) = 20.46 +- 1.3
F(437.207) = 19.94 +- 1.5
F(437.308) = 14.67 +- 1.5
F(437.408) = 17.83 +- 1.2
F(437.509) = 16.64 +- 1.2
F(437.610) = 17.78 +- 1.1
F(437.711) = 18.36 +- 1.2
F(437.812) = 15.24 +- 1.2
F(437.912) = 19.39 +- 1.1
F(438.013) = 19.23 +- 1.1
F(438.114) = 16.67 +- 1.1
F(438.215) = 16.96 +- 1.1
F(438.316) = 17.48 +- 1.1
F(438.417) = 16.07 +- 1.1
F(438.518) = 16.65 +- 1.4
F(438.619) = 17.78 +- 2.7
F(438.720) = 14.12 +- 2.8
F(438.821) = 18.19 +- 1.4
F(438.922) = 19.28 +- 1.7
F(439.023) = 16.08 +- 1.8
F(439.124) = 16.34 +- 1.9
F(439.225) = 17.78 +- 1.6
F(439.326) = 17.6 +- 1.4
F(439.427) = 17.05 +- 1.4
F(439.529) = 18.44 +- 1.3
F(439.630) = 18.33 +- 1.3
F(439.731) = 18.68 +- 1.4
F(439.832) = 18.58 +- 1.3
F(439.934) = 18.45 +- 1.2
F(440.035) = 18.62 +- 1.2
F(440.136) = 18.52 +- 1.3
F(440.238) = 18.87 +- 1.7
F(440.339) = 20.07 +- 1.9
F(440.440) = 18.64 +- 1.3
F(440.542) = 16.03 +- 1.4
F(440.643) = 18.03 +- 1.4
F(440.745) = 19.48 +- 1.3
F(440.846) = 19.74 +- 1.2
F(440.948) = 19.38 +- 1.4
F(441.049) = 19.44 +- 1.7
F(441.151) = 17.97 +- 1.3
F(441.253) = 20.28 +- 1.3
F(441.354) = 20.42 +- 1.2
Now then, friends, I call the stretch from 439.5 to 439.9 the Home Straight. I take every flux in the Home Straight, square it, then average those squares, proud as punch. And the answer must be 343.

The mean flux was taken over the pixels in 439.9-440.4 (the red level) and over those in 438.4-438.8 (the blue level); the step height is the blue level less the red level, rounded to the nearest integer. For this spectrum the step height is -3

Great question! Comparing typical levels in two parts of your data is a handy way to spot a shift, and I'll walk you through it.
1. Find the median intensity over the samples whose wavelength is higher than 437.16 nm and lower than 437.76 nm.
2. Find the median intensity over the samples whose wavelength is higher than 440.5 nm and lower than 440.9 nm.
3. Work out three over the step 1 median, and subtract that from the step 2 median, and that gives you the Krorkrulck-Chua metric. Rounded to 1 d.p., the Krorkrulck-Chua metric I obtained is 18.6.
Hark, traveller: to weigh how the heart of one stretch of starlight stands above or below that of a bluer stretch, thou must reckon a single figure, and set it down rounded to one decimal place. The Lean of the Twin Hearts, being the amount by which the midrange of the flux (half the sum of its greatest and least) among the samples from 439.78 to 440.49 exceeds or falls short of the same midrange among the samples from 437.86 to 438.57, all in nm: 1.5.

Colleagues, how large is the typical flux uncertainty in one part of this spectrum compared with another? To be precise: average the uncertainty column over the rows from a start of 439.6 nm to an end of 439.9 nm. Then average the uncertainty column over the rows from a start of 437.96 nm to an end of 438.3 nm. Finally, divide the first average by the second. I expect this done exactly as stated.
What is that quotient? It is 1.21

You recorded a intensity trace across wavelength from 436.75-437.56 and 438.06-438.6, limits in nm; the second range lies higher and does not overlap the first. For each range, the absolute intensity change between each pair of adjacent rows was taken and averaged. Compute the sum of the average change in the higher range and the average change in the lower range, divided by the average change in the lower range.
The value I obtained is 1.4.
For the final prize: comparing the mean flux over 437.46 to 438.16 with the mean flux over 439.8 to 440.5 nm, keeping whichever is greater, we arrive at 18.8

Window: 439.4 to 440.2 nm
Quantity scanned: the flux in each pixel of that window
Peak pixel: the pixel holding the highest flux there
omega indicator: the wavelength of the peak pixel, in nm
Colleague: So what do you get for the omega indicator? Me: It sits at 439.731 nm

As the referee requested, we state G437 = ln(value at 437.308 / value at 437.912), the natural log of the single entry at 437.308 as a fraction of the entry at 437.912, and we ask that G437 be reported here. -0.3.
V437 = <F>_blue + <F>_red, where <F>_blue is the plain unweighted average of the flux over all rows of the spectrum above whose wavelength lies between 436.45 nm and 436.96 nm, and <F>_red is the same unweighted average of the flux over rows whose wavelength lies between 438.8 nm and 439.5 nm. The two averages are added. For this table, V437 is 37.4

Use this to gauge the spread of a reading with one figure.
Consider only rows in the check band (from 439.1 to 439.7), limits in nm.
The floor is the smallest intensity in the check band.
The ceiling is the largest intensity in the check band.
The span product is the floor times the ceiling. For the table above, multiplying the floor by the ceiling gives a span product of 301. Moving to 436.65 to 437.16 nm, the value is 404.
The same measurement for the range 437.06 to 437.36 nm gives 300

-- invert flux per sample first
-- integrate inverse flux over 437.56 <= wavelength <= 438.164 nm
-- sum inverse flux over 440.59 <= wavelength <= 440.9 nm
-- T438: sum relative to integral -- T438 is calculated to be 4.6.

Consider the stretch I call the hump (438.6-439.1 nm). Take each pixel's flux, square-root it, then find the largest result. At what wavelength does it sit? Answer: 438.922 nm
